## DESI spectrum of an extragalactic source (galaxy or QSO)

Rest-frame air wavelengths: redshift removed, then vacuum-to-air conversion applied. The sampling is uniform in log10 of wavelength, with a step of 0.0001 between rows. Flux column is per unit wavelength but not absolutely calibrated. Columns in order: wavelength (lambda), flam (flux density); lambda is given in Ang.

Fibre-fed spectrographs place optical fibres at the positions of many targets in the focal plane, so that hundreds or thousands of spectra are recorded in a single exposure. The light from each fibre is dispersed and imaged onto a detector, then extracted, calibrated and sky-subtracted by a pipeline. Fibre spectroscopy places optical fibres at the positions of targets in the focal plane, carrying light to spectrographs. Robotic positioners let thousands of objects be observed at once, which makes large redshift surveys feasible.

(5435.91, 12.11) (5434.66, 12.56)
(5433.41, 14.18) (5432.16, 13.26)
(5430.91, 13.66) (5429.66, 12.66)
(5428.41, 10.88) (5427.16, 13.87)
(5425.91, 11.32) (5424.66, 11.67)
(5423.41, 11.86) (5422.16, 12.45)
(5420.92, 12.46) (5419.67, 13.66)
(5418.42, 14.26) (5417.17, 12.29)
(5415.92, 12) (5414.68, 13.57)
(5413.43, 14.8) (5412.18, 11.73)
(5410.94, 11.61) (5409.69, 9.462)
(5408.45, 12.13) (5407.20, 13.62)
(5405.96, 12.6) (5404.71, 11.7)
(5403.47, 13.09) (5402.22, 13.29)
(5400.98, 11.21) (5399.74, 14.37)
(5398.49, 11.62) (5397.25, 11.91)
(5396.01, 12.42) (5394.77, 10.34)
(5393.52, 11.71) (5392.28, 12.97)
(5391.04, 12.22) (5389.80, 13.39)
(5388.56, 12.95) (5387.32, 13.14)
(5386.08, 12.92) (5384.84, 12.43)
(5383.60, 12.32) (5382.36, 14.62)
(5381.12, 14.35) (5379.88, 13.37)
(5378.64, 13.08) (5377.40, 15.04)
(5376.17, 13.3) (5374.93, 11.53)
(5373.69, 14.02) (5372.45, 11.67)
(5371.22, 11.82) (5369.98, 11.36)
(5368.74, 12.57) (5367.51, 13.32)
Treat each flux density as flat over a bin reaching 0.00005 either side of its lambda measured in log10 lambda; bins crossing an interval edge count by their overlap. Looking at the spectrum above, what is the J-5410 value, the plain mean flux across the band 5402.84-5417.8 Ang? 12.4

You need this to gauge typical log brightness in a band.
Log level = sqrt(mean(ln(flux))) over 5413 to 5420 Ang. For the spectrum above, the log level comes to 1.61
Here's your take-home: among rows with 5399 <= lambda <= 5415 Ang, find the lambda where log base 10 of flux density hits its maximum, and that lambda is 5413.43 Ang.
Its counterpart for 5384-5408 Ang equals 5399.74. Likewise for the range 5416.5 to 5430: 5418.42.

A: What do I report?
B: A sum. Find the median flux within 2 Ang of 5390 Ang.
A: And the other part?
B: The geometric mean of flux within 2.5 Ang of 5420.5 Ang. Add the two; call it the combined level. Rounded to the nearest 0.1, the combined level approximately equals 26.1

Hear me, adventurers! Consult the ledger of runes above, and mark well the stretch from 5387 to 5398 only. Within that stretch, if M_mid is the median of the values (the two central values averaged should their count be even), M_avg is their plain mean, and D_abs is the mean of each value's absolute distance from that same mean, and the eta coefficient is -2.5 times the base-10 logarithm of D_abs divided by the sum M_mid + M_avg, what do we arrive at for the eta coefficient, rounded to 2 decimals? 3.86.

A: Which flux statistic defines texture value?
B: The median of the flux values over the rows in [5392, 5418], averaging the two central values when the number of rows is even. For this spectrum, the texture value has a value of 12.1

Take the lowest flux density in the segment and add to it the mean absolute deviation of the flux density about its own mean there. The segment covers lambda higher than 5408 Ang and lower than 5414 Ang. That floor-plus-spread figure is 10.7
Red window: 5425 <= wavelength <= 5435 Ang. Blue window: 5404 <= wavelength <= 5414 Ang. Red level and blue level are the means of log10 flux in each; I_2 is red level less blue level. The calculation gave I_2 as 0.02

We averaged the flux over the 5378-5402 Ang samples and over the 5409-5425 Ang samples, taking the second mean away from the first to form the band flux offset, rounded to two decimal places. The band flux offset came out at 0.25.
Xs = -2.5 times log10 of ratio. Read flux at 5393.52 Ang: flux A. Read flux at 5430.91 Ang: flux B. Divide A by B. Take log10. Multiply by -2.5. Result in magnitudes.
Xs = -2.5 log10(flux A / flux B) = 0.17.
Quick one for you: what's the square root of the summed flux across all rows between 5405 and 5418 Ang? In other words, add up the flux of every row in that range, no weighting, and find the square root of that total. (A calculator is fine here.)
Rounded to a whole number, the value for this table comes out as 11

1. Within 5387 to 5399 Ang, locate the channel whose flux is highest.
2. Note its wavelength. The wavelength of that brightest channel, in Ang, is 5389.80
